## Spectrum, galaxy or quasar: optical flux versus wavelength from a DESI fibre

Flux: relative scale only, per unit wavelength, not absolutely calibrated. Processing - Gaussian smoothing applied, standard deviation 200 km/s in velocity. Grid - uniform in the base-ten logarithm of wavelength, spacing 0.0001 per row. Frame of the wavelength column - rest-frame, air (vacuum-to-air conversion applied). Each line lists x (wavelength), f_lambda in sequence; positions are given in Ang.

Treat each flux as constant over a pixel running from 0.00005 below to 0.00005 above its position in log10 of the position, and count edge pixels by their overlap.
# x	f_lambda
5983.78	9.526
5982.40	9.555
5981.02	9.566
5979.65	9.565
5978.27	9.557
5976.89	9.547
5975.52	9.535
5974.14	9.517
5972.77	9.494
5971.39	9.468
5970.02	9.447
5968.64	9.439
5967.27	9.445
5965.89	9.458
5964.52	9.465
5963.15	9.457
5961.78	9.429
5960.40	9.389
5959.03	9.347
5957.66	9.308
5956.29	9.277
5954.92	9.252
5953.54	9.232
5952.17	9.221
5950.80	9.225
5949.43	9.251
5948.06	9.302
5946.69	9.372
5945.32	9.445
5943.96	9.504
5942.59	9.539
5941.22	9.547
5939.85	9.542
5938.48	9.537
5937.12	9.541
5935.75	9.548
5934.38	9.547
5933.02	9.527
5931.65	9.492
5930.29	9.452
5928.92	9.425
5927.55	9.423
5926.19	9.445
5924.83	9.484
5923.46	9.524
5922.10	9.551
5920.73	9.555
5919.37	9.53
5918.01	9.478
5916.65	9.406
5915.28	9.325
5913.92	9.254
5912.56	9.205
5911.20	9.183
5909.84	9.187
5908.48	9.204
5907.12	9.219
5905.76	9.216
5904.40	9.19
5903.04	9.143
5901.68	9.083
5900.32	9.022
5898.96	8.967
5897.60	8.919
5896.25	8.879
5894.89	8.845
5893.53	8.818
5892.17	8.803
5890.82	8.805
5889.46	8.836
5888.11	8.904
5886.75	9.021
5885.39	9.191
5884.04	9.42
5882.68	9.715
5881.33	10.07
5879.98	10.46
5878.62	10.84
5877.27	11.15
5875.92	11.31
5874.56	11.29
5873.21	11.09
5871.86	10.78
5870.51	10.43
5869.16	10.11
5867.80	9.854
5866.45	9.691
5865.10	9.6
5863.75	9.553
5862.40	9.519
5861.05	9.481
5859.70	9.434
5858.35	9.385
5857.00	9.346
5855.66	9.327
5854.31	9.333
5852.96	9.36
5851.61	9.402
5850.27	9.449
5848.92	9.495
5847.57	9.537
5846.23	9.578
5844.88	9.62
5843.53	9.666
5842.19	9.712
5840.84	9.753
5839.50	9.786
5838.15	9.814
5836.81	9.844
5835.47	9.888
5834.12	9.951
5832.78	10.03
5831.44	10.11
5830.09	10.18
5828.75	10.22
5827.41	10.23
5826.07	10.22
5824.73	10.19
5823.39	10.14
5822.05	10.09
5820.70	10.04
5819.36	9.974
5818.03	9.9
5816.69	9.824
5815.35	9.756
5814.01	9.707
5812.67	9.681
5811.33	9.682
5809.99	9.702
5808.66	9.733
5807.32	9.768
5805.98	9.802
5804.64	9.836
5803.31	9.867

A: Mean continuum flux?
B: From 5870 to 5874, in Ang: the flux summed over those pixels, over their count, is 10.8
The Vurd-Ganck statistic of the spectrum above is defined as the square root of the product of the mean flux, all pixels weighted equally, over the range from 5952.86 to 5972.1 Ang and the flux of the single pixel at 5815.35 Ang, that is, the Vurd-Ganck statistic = 9.6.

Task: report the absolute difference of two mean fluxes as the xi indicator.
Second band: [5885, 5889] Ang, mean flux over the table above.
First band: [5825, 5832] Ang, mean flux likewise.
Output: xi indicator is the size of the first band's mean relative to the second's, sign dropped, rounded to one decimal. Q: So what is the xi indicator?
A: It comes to 1.2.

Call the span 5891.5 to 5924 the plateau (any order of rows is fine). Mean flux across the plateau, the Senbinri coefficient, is 9.2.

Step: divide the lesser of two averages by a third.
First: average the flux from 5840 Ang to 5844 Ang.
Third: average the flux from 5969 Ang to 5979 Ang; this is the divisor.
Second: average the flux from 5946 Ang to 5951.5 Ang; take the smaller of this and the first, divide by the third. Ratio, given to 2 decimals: 0.98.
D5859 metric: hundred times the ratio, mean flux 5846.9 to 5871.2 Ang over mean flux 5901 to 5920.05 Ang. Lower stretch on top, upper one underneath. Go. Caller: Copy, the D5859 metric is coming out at 103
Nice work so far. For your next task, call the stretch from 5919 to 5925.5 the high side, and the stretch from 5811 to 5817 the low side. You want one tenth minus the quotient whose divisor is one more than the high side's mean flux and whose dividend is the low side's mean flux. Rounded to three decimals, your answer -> -0.824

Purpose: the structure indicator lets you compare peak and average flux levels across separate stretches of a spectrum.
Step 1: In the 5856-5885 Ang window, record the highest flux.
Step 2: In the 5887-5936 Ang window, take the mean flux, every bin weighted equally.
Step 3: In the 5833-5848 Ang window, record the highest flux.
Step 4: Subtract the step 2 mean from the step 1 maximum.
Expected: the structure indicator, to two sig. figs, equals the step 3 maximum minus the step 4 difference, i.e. 7.9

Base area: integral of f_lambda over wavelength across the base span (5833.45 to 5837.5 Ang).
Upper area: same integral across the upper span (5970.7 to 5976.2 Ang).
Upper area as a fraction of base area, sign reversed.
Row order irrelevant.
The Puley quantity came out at -1.3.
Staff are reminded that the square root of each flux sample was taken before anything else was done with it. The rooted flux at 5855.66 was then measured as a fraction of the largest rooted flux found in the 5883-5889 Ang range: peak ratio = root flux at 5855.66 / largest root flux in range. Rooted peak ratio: 1.00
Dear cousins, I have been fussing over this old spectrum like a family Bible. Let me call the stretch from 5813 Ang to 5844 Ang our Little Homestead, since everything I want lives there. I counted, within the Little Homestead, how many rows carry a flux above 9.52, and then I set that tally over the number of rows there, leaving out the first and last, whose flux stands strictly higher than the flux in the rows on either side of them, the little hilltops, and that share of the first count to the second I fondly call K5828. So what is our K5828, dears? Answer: 23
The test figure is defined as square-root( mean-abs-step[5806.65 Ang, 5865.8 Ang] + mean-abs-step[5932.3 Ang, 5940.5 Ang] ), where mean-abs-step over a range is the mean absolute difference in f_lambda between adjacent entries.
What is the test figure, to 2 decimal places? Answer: 0.22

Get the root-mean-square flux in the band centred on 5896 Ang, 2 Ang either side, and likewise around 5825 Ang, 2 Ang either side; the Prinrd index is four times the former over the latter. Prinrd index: 3.5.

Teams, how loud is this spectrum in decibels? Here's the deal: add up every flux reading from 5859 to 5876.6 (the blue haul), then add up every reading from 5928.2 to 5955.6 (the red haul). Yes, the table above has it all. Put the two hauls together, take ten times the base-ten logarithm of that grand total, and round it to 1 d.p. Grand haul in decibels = 25.1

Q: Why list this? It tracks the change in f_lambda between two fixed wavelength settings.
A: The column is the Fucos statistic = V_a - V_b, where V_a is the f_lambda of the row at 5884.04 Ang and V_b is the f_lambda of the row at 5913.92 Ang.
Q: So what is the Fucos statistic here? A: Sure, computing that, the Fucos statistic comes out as 0.17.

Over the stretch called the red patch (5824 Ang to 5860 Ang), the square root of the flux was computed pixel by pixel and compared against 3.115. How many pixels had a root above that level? 14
